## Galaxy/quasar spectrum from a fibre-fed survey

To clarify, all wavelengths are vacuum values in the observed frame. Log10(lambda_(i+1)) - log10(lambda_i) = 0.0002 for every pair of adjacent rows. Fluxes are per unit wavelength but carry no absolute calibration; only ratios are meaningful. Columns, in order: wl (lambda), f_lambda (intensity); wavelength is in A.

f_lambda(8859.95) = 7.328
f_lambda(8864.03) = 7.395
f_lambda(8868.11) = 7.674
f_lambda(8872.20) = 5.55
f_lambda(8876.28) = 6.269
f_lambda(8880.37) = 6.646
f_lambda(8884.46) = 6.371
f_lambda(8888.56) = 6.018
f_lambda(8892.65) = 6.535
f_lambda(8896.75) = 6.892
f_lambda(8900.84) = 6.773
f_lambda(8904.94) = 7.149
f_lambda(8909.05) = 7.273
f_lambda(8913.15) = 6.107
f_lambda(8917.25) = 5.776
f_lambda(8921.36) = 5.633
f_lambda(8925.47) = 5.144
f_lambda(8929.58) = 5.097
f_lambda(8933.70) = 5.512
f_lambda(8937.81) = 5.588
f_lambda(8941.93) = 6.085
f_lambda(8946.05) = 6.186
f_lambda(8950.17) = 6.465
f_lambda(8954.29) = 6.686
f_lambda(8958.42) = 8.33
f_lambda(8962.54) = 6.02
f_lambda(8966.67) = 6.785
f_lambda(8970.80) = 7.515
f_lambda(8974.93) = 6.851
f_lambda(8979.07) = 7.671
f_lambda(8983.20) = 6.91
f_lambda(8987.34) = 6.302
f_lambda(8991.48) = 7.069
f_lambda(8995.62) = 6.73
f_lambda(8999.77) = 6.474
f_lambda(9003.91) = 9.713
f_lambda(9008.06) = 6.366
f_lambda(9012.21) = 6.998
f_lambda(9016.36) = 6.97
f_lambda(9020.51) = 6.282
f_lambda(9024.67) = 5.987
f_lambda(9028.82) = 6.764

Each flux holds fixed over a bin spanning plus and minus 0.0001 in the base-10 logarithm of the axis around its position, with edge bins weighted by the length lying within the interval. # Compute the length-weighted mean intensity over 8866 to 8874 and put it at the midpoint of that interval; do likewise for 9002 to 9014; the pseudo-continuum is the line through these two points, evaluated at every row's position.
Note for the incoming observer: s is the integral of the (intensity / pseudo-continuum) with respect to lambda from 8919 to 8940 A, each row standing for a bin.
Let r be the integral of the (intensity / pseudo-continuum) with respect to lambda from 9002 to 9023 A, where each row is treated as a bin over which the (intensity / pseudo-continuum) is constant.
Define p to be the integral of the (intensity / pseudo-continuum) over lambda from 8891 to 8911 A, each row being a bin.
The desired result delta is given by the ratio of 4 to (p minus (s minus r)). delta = 0.168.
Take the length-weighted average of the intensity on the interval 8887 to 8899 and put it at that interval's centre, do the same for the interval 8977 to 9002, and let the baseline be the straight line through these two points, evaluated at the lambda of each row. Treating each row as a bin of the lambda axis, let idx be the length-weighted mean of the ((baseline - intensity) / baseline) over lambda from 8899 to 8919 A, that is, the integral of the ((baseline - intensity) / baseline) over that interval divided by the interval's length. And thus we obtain -0.01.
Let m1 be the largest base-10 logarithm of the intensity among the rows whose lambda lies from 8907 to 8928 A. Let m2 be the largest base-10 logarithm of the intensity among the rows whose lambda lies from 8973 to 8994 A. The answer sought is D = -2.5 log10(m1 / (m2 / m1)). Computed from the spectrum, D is 0.19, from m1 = 0.86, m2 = 0.885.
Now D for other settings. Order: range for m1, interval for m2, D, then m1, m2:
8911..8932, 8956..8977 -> 0.43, 0.79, 0.921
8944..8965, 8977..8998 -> 0.05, 0.92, 0.885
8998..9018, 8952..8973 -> -0.06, 0.99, 0.921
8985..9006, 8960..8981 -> -0.11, 0.99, 0.885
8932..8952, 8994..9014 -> 0.44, 0.81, 0.987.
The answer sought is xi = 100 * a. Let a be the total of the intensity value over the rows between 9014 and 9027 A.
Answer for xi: 1924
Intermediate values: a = 19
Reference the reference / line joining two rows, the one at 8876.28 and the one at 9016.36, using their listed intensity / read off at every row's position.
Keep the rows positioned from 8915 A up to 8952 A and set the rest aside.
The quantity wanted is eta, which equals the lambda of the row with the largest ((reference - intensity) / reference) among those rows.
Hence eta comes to 8929.58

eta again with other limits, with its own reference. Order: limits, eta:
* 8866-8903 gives 8872.20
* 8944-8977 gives 8962.54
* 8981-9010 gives 9008.06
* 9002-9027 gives 9024.67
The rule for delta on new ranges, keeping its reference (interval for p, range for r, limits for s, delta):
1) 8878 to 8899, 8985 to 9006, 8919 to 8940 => 0.166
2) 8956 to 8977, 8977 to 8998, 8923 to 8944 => 0.171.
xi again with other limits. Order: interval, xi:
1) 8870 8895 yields 3739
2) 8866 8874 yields 1322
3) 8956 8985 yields 5008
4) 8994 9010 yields 2928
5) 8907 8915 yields 1338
